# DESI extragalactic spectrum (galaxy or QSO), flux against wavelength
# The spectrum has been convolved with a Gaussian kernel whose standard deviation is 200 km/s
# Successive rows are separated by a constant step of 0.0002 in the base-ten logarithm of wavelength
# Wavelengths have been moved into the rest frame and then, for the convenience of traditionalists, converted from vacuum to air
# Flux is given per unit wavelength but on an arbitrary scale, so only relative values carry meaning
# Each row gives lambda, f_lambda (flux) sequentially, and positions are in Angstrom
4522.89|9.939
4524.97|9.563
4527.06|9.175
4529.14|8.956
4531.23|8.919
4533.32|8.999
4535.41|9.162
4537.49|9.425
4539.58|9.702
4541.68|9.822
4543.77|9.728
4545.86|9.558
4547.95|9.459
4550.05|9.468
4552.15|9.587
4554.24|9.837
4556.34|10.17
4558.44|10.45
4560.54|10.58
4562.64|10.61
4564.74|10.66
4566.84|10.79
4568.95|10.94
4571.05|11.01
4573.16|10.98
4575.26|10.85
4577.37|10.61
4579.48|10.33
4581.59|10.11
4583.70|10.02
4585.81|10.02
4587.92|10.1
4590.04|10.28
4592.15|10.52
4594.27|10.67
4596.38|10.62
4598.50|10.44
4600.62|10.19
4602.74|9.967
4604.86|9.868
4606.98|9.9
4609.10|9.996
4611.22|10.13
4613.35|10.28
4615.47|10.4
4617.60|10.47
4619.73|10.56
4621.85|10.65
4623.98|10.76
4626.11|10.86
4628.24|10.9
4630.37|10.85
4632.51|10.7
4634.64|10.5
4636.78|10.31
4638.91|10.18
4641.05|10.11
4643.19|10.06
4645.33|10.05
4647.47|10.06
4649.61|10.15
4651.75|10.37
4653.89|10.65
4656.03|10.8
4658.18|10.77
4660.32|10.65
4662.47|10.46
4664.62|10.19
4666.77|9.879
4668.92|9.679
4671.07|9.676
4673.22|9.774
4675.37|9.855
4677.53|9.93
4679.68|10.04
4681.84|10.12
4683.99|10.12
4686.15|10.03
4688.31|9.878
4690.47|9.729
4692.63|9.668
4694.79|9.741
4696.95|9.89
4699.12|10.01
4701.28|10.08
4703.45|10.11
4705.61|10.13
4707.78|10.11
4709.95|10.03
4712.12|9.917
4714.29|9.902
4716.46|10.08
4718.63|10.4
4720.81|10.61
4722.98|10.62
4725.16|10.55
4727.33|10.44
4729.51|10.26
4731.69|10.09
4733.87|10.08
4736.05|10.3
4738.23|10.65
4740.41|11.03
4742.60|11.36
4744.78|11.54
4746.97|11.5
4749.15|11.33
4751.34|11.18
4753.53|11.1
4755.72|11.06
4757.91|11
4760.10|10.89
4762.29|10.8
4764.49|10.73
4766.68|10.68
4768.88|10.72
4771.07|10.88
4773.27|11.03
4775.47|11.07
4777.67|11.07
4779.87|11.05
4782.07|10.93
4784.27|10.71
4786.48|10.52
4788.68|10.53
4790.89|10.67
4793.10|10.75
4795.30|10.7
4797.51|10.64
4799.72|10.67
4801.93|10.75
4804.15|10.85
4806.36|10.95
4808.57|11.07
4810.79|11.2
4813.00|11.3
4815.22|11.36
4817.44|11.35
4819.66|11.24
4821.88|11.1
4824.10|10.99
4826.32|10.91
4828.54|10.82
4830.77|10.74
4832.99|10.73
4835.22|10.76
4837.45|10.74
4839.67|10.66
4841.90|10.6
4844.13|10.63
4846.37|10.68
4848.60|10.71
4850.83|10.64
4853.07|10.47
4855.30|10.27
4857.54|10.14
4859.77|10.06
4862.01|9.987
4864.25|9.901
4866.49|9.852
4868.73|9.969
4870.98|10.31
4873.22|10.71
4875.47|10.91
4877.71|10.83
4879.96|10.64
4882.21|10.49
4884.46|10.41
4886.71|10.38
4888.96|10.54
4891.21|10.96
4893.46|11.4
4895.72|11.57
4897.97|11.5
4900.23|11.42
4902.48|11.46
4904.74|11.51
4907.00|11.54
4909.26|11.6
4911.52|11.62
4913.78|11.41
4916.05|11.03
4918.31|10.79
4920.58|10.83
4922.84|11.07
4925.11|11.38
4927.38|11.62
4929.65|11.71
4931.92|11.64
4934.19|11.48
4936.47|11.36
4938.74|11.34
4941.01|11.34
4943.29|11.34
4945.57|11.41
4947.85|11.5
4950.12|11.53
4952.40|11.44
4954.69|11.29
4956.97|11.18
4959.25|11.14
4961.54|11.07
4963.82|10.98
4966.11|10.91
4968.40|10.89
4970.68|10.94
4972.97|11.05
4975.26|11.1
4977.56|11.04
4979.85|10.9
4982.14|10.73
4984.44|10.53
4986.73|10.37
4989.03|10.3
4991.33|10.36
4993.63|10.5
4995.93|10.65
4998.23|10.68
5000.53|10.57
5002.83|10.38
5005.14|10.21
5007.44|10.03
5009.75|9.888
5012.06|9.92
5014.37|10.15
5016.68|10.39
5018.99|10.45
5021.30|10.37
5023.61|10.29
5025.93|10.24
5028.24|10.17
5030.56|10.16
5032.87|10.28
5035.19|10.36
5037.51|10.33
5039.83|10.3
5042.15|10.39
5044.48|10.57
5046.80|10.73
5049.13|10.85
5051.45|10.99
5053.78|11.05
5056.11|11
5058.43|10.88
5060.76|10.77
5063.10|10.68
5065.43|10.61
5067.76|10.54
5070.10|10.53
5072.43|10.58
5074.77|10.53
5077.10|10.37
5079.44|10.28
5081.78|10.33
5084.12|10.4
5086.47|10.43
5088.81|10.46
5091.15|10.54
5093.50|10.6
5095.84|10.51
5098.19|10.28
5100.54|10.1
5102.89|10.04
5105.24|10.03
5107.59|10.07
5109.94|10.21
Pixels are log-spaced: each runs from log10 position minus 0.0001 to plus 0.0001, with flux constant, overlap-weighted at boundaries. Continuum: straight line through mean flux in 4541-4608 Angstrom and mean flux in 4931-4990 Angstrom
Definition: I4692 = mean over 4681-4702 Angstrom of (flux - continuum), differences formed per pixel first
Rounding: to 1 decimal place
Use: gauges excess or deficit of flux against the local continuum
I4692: -0.6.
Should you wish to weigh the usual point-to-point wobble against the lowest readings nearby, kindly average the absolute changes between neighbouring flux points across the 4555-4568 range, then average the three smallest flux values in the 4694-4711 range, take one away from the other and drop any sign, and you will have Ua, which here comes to 9.8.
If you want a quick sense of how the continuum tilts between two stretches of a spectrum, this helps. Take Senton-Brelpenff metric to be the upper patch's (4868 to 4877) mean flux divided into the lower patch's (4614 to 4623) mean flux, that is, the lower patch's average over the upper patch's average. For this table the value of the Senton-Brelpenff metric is 1.00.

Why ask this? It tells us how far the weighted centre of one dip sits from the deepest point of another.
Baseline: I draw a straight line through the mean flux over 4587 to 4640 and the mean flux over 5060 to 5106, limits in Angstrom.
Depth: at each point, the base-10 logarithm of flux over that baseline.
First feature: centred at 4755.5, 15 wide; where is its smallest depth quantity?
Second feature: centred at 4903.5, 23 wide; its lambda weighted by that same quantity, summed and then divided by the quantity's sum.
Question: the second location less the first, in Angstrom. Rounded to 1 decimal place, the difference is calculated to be 141.5 Angstrom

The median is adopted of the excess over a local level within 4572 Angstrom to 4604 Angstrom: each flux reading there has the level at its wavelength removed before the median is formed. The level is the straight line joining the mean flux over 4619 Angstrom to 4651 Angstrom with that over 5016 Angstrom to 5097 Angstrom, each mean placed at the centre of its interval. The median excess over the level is -0.11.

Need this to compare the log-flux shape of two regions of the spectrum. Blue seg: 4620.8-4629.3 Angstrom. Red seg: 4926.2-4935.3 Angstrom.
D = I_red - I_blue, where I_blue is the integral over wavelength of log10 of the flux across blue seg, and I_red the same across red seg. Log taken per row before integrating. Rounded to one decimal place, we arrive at 0.9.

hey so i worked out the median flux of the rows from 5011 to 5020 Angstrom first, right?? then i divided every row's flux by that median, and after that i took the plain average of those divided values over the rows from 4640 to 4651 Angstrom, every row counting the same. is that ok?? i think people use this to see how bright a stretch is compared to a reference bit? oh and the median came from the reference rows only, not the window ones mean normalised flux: 0.98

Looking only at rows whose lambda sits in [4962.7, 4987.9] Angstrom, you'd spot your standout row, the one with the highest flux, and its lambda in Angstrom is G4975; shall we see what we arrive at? 4975.26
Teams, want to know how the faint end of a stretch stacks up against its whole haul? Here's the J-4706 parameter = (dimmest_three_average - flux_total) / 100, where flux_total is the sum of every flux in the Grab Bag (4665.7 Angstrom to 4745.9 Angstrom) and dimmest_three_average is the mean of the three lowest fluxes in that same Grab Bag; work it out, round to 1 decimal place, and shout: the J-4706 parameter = -3.7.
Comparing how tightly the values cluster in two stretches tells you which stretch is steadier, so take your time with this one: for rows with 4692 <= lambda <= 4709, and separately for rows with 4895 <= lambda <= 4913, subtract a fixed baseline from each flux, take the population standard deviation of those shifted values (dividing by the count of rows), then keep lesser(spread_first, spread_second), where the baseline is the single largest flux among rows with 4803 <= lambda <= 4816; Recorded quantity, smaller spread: 0.064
